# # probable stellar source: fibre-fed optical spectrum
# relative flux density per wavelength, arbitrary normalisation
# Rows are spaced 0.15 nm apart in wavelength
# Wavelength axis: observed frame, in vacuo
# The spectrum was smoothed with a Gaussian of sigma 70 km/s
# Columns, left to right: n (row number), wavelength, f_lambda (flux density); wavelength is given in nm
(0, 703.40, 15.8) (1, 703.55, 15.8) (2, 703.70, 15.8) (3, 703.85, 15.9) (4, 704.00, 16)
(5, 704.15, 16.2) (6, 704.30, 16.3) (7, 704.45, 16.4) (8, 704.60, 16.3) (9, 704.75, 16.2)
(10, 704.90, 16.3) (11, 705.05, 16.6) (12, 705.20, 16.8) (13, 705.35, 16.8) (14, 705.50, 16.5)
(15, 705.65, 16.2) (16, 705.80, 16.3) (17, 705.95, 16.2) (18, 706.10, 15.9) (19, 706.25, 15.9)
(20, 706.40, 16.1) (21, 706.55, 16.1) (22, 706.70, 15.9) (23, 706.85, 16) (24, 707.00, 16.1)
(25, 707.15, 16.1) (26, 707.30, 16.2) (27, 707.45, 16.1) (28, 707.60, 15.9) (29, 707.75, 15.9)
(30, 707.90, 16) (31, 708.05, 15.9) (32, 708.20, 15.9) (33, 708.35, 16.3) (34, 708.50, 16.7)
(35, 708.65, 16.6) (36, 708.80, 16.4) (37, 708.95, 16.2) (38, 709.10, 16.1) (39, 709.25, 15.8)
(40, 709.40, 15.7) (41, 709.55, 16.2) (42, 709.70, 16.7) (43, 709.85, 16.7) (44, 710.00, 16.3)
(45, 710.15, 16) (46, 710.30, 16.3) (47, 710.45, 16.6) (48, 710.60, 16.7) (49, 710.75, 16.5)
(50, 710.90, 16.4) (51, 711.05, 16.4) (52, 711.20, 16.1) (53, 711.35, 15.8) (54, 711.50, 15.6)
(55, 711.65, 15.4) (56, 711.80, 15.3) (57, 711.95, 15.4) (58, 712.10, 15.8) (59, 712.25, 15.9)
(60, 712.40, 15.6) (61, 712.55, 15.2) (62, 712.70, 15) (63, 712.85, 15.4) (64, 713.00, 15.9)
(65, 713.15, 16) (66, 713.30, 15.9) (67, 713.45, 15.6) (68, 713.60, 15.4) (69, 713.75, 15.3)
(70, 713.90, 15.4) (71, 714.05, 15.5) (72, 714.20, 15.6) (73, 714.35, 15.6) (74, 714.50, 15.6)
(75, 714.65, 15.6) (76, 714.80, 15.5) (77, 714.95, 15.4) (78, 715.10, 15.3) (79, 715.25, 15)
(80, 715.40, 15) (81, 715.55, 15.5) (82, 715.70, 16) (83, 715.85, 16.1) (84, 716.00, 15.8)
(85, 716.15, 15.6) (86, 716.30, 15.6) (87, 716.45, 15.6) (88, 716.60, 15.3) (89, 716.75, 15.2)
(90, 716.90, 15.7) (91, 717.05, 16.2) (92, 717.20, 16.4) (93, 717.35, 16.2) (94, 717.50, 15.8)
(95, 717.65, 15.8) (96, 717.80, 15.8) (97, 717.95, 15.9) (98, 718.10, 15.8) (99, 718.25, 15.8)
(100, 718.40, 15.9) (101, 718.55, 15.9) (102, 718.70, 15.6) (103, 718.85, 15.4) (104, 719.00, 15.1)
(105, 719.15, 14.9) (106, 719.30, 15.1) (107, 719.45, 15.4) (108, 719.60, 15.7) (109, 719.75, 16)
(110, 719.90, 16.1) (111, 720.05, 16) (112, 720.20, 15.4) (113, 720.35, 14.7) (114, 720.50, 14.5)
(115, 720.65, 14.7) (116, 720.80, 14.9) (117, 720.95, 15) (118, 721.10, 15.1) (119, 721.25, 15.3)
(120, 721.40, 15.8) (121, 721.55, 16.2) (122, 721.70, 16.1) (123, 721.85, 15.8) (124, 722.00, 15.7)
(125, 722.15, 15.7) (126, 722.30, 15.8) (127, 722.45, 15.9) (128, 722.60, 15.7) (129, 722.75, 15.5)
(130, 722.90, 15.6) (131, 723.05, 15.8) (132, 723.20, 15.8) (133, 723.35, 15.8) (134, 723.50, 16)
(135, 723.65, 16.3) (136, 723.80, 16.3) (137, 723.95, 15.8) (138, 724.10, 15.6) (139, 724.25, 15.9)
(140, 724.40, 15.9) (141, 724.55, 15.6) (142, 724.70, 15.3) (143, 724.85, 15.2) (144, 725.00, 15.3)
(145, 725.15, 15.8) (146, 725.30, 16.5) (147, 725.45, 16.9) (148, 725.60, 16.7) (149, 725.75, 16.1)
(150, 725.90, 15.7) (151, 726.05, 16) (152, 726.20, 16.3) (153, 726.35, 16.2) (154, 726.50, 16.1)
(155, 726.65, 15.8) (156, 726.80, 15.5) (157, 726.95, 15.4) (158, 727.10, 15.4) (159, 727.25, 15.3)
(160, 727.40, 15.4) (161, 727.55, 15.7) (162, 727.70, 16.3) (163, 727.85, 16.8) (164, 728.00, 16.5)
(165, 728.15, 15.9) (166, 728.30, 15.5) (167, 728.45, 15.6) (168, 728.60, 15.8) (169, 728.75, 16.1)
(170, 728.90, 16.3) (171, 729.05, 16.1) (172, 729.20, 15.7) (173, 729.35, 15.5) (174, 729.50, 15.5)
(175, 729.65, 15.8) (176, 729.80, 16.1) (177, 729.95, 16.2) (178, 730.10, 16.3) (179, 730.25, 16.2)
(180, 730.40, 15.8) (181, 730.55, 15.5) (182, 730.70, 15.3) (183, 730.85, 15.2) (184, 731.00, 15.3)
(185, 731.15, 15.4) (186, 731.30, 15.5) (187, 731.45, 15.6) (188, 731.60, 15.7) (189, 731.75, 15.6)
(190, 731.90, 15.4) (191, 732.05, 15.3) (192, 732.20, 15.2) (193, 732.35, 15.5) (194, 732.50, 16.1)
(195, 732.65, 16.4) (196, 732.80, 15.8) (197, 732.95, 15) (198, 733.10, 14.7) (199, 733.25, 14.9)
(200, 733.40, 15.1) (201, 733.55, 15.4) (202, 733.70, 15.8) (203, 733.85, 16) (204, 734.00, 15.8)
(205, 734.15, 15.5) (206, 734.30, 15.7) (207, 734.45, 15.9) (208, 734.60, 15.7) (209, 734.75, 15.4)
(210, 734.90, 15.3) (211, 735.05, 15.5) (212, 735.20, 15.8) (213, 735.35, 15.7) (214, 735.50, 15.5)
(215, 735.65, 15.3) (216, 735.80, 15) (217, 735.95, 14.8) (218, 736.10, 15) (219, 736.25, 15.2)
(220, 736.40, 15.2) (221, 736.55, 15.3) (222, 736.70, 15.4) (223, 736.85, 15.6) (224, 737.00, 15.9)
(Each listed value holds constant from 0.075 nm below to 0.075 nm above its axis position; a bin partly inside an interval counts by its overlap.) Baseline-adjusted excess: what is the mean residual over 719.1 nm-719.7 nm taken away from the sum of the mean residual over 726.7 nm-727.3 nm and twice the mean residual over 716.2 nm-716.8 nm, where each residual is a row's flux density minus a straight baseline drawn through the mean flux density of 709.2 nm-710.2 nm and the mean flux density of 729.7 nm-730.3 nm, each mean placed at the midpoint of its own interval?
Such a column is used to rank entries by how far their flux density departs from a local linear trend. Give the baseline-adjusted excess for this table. -1.4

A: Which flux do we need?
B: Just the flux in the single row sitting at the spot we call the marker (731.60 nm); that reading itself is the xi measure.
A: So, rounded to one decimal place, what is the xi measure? 15.7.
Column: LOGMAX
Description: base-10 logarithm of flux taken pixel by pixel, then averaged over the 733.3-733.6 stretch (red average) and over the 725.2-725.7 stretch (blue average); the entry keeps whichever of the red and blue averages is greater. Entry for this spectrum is 1.22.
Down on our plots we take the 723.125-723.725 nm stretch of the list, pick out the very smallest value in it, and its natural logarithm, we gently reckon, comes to 2.76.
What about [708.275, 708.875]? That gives 2.79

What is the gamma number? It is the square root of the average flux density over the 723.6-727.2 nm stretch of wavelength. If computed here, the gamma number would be 3.99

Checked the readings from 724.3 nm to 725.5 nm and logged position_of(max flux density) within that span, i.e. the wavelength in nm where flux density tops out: 725.45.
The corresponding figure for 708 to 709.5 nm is 708.50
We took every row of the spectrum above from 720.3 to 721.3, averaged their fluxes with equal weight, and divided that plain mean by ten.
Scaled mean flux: 1.49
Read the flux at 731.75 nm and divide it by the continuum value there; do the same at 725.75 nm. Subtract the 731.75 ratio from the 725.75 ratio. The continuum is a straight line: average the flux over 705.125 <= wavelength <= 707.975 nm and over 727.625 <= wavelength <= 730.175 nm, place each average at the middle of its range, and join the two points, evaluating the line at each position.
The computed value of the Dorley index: 0.029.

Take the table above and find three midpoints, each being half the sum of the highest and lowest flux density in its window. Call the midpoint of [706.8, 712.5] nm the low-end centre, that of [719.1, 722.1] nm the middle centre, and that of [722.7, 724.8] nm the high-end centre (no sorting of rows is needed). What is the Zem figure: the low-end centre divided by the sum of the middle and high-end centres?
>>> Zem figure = 0.514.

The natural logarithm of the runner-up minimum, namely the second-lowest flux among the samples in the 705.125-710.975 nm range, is 2.760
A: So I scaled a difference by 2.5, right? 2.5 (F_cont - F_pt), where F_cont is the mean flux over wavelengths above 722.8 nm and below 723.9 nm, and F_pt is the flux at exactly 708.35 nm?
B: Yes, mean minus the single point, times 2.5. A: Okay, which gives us -0.9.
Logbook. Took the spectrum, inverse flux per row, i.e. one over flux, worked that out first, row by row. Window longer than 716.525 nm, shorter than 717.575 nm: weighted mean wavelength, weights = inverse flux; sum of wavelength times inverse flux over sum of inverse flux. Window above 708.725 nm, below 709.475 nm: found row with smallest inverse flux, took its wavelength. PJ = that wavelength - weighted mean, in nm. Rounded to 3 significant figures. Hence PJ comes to -8.24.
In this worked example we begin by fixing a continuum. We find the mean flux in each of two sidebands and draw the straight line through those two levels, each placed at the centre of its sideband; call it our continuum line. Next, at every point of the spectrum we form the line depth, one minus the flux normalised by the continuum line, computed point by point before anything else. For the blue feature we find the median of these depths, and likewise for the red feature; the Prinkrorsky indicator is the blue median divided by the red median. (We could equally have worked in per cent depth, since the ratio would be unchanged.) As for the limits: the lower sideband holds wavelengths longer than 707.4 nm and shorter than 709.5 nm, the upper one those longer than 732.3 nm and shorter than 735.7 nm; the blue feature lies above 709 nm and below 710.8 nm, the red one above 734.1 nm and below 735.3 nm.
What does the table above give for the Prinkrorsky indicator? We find 4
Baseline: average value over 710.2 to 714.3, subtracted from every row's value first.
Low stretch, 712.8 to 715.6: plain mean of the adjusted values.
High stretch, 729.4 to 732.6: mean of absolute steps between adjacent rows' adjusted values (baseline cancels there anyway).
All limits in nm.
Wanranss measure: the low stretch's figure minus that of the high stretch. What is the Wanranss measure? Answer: -0.47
